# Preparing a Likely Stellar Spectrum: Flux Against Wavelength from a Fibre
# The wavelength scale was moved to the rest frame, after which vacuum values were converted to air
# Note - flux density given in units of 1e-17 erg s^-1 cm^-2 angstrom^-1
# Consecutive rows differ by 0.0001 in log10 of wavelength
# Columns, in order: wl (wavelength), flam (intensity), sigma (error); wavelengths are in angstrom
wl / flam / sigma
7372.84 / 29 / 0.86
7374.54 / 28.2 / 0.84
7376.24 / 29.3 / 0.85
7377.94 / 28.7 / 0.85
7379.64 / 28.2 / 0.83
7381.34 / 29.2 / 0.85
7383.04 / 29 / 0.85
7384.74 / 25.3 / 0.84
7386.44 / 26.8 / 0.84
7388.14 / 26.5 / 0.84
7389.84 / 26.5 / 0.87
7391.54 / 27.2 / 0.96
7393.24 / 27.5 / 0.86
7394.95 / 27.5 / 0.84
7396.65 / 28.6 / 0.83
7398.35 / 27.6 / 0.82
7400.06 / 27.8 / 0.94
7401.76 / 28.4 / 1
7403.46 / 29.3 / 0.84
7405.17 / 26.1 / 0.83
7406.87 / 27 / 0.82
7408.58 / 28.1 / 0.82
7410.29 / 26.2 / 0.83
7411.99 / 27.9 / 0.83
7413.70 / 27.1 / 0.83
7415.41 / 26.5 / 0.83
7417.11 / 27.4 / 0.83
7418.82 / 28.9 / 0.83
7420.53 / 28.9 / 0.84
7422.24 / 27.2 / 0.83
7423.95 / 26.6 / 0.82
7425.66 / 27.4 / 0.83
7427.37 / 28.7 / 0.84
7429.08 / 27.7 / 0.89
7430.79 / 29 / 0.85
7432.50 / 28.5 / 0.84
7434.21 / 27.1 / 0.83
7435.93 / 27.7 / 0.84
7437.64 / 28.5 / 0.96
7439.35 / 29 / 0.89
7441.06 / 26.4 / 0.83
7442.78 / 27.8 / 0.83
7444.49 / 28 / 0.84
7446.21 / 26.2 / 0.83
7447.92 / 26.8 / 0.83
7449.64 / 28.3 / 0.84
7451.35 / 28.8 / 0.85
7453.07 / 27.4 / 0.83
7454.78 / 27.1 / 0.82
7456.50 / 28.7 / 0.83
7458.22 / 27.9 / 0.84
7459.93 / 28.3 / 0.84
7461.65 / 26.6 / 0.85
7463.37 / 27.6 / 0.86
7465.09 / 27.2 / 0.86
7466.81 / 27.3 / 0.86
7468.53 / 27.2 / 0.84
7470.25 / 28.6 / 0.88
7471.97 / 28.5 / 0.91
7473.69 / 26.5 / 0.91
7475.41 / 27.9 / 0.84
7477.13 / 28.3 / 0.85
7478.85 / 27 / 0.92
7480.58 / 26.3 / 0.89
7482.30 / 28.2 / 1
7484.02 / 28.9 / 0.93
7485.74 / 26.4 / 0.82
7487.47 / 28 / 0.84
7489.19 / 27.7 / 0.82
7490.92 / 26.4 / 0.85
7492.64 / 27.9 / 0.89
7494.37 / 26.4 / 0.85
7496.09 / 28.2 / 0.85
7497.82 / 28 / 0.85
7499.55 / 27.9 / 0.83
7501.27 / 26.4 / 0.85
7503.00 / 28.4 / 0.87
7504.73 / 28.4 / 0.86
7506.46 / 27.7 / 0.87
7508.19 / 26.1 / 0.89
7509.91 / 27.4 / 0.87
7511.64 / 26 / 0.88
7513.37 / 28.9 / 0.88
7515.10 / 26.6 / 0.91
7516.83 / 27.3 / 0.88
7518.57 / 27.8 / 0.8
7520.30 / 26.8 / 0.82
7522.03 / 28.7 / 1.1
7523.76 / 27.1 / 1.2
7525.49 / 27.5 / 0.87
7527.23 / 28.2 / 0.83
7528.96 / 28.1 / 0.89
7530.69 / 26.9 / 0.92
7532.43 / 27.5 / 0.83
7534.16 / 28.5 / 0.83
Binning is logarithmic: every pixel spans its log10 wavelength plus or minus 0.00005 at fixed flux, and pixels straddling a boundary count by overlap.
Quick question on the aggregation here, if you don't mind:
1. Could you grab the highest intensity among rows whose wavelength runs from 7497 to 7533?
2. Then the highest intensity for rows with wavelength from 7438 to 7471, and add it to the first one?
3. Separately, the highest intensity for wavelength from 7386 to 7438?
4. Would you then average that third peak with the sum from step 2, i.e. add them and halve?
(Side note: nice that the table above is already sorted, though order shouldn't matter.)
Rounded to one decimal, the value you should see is 43.6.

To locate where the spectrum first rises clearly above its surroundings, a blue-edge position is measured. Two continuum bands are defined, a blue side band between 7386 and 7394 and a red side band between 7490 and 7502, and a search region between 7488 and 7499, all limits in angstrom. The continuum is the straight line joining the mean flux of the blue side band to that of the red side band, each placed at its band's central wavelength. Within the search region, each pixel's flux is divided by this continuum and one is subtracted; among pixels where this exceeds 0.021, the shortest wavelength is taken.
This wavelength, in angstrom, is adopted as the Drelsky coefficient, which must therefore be 7492.64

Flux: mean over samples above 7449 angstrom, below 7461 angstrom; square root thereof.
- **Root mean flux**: 5.30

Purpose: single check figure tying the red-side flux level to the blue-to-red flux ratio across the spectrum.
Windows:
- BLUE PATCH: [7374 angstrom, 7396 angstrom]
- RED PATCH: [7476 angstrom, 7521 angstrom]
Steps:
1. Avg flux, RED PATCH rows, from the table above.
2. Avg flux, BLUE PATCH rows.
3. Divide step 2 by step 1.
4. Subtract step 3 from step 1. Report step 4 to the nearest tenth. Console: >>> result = 26.4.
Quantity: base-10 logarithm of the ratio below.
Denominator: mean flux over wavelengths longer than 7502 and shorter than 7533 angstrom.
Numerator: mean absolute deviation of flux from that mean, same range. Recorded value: -1.61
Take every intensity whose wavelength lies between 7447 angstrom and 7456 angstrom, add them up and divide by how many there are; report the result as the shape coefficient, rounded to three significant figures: 27.7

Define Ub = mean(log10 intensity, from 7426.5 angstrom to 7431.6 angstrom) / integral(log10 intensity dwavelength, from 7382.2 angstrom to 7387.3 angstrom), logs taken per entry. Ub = 0.1992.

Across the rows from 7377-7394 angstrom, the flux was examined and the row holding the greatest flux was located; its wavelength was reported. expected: 7381.34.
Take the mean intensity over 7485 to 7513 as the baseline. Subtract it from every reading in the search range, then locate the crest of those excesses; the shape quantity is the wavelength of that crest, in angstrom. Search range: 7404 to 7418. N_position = 7408.58 angstrom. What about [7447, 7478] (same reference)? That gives 7451.35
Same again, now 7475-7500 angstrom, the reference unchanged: 7484.02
